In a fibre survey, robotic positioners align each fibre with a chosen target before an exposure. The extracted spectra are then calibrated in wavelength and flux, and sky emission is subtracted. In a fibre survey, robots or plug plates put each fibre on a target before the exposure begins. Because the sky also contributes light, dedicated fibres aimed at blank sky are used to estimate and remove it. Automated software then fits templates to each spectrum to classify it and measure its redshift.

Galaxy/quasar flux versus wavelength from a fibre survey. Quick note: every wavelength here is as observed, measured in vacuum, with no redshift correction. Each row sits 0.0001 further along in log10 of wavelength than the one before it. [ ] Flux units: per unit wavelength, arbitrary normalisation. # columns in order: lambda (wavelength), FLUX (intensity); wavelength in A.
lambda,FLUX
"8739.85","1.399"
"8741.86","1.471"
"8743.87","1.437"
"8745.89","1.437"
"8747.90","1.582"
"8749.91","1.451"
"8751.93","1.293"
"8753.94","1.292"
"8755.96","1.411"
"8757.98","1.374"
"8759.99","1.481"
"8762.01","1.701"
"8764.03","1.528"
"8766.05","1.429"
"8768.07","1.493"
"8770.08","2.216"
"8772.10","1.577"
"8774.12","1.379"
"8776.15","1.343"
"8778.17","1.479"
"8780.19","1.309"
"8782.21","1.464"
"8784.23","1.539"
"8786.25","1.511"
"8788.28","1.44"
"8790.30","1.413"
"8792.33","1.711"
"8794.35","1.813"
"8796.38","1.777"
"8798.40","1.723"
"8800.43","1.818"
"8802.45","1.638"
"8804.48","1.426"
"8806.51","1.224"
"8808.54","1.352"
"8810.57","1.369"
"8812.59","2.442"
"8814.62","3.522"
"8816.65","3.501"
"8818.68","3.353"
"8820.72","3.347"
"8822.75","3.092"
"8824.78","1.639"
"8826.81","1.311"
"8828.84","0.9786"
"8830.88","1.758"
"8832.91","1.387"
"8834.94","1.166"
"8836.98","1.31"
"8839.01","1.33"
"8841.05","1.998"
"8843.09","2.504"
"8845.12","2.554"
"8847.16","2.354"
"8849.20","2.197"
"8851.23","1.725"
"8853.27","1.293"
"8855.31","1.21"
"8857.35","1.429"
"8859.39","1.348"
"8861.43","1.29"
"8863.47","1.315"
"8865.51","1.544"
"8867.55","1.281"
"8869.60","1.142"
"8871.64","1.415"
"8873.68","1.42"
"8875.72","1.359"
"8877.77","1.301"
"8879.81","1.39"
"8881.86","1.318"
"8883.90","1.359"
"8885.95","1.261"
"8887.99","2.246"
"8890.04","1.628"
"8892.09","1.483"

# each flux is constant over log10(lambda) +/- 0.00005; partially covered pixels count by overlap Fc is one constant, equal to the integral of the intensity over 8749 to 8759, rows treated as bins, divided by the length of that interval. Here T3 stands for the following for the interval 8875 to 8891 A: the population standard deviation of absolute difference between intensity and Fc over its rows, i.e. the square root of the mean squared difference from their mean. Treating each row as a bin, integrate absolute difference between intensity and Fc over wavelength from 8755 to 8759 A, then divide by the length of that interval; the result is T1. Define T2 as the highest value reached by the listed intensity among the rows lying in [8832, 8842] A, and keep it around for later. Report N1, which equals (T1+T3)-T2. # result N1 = -1.7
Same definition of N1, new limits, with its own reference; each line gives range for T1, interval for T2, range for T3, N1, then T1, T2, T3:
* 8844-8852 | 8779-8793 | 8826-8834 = -0.7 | 0.86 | 1.711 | 0.18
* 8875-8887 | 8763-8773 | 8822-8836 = -1.6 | 0.04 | 2.216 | 0.54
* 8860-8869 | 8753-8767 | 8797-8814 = -1.3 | 0.10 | 1.701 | 0.33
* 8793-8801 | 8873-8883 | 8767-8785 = -0.8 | 0.41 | 1.42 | 0.24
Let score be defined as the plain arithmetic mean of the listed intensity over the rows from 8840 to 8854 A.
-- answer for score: 2.09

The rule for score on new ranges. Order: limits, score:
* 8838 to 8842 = 1.66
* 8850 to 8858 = 1.41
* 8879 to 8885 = 1.36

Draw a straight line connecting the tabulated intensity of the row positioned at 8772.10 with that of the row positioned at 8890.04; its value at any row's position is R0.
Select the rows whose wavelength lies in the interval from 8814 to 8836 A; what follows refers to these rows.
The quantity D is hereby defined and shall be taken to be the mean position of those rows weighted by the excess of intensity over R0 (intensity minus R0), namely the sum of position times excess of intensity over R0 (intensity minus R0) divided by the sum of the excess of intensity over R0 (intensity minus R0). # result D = 8816.2 A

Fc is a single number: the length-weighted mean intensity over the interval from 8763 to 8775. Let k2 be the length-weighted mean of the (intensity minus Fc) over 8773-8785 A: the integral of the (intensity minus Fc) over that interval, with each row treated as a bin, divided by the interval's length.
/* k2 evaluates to -0.19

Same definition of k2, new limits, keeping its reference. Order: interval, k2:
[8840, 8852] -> 0.62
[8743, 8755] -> -0.19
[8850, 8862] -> -0.21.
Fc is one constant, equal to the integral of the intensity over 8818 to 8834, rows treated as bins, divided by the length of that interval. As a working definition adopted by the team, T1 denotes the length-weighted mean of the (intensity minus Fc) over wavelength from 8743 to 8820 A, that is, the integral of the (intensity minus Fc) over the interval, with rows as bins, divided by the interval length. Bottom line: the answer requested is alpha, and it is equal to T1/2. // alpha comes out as -0.19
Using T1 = -0.4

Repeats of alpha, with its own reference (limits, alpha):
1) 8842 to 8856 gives -0.04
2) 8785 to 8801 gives -0.22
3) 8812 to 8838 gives 0.07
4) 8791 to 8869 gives -0.12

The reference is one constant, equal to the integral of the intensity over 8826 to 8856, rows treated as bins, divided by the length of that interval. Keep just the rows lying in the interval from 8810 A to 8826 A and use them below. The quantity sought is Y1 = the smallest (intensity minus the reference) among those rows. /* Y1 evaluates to -0.31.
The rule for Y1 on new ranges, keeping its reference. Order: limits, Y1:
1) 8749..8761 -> -0.39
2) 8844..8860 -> -0.47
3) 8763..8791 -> -0.37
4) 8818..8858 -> -0.70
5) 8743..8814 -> -0.46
